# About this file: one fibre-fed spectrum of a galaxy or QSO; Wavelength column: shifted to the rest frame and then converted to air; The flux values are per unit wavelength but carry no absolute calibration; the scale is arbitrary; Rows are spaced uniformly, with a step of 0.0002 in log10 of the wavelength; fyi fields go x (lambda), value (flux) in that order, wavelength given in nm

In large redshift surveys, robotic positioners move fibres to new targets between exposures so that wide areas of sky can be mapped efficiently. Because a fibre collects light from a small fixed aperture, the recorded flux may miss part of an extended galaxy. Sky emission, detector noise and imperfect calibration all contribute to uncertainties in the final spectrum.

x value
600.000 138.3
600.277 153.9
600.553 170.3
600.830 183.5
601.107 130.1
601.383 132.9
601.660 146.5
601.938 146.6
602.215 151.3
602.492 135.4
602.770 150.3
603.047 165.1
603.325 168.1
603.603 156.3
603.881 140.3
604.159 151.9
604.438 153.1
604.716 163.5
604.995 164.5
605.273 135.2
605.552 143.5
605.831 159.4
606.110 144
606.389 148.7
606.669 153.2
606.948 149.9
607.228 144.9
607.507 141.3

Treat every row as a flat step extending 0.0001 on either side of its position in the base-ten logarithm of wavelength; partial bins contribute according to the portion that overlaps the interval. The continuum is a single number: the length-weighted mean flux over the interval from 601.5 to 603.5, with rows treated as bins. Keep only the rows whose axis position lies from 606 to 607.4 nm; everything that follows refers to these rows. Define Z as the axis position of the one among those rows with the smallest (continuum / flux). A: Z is 606.669 nm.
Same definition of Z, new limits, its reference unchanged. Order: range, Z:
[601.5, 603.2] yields 603.047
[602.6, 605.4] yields 603.325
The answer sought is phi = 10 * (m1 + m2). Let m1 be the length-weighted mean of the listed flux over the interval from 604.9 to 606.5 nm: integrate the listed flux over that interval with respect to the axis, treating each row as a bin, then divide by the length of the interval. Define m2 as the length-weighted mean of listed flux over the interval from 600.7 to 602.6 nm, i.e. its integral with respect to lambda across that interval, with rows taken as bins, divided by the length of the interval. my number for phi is 2955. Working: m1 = 148.9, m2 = 147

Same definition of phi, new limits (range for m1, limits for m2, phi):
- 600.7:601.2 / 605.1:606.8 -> 3063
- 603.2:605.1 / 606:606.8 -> 3052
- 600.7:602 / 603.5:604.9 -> 3010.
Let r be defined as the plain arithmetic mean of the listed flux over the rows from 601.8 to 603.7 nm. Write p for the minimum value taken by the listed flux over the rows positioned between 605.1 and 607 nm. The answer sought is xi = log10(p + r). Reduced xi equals 2.46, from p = 135.2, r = 153.3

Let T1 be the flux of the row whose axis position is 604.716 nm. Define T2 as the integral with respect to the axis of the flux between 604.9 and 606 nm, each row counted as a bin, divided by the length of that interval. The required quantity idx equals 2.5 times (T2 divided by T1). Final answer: 2.29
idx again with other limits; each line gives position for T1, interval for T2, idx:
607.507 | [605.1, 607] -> 2.62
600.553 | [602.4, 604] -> 2.25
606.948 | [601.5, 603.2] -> 2.49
